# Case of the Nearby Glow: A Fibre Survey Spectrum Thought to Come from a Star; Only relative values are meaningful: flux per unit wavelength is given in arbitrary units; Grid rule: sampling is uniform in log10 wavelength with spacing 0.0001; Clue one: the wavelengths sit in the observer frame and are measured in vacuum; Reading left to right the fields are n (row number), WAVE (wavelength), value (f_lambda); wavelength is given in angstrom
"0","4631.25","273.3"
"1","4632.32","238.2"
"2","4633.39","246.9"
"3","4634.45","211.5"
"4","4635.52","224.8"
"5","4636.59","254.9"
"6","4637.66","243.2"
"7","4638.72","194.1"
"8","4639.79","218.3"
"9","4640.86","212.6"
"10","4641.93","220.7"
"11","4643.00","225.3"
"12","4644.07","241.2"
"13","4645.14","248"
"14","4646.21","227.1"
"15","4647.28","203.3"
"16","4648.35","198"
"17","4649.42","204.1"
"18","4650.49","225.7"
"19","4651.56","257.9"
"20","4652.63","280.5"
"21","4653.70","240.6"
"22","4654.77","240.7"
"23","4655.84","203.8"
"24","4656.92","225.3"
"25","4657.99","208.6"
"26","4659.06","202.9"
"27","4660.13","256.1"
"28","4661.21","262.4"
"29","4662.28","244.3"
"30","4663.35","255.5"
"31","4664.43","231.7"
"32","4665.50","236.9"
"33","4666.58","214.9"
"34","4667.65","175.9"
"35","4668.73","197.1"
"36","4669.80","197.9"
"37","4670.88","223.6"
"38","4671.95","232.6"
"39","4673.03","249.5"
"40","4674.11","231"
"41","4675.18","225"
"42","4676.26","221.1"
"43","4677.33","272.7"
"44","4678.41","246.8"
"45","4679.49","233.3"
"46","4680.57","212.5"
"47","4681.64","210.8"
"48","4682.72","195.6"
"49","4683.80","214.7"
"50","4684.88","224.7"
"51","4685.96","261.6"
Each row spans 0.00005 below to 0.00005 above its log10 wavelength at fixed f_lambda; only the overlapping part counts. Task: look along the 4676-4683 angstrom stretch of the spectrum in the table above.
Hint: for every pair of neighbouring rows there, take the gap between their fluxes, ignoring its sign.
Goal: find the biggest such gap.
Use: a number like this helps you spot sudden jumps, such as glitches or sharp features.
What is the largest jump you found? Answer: 52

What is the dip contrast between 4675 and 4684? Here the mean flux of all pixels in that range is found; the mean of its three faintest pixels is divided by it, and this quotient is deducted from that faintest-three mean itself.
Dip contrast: 205.4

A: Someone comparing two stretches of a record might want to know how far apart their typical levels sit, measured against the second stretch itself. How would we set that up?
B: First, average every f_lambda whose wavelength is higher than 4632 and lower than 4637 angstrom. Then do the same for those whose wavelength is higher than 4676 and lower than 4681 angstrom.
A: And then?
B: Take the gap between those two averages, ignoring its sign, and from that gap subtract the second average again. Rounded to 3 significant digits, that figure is -235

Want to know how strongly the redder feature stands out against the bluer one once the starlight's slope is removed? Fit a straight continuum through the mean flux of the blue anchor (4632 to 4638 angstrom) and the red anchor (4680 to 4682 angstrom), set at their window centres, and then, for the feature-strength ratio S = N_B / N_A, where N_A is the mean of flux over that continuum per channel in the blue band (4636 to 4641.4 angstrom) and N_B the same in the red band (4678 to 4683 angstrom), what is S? 1.08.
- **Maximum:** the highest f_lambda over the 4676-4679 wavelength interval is 272.7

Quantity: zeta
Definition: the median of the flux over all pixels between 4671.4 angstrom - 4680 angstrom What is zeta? 233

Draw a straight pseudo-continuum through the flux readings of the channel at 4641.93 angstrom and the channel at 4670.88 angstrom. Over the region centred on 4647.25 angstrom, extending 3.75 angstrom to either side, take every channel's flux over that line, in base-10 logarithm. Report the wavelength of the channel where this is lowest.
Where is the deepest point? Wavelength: 4648.35 angstrom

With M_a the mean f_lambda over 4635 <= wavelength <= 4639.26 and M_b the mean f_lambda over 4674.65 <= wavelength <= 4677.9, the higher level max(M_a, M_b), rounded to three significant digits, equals 240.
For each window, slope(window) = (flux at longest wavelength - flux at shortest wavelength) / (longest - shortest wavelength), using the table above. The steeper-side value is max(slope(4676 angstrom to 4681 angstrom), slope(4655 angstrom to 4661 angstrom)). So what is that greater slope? 12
